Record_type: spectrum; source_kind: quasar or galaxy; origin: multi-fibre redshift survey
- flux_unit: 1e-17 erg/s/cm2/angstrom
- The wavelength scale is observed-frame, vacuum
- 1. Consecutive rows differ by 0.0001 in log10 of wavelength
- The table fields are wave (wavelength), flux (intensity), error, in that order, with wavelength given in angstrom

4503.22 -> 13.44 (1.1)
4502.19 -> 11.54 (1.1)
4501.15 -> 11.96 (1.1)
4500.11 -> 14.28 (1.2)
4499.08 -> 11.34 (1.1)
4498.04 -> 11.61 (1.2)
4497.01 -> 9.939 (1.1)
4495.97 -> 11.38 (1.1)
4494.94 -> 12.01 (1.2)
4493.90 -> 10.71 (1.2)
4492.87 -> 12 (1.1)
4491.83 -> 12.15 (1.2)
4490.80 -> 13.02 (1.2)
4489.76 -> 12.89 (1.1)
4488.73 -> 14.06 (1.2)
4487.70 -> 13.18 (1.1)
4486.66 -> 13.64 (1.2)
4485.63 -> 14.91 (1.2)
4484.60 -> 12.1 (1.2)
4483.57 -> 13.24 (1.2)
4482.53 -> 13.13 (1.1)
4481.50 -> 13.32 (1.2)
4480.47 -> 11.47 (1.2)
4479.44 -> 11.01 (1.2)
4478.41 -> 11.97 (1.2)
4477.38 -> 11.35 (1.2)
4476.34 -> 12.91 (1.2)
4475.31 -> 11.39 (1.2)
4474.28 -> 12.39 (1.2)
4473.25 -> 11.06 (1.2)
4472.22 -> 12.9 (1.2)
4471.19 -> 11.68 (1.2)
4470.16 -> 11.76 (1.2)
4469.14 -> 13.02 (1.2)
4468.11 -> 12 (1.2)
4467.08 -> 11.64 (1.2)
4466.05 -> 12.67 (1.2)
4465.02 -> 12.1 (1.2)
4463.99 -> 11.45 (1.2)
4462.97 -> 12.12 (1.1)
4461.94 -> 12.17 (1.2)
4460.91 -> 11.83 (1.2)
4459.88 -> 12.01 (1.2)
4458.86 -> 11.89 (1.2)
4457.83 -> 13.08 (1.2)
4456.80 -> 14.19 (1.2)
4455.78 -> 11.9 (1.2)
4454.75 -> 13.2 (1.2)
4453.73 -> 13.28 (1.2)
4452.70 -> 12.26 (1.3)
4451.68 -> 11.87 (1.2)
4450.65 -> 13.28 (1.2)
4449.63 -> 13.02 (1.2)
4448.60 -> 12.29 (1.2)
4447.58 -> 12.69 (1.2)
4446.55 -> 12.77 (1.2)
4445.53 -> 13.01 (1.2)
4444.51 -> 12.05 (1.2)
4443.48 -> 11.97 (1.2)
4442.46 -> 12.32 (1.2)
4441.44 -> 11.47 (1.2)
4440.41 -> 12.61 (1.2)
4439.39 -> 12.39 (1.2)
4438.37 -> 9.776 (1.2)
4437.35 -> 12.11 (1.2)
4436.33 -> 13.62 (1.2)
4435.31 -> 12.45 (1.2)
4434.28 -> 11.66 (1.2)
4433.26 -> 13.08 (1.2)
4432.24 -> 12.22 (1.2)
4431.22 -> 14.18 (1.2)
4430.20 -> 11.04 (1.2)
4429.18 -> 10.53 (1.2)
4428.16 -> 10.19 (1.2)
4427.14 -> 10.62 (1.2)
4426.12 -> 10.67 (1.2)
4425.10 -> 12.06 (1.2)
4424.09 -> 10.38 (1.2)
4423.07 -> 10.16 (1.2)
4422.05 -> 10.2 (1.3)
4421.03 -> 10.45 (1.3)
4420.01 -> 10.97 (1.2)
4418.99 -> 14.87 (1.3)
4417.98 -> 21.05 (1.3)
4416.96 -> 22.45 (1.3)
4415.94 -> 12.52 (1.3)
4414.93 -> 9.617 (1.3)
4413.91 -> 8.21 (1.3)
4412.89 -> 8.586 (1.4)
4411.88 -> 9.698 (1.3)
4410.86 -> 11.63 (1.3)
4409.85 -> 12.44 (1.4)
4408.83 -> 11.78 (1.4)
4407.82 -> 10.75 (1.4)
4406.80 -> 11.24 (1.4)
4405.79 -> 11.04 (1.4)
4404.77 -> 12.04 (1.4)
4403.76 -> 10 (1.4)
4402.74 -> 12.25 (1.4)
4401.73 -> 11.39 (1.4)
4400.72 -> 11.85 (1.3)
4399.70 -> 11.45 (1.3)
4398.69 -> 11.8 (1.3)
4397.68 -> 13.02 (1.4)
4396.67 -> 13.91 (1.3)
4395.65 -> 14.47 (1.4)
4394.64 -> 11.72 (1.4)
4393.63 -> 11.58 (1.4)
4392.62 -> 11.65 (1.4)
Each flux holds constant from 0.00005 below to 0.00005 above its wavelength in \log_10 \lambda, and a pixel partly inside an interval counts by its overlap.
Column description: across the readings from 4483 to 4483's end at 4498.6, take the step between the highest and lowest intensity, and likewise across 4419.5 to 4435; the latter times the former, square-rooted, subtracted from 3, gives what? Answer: -1.5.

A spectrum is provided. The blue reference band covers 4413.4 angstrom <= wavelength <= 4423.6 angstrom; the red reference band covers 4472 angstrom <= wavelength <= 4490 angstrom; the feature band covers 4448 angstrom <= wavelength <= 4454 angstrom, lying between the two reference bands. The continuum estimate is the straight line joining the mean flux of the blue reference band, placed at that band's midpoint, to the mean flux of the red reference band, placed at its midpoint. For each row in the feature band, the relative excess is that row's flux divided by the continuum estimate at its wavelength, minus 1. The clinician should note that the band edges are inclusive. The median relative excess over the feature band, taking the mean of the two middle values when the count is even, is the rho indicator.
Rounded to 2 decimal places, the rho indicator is -0.01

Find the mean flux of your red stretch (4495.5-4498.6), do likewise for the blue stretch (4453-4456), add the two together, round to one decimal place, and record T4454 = 23.8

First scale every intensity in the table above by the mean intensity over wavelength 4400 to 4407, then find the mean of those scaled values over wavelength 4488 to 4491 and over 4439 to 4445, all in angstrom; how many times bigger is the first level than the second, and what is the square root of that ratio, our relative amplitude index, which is 1.05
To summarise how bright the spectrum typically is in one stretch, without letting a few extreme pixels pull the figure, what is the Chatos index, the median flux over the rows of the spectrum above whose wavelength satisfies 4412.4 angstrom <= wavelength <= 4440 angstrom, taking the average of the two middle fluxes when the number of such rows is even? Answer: 11.0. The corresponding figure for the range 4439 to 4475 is 12.3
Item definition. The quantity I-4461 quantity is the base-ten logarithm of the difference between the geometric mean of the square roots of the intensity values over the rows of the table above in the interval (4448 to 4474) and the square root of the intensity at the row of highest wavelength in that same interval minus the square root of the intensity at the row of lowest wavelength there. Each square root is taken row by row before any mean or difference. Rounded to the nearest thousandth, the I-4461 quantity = 0.567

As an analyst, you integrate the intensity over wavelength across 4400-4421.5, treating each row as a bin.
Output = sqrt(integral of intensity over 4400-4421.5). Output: 16.1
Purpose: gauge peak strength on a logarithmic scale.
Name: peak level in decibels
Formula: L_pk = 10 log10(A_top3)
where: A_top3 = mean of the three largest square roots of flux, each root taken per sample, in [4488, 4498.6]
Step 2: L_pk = 5.62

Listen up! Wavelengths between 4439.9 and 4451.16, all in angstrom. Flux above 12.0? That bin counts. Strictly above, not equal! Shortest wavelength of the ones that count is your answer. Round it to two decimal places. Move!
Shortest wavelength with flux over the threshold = 4440.41 angstrom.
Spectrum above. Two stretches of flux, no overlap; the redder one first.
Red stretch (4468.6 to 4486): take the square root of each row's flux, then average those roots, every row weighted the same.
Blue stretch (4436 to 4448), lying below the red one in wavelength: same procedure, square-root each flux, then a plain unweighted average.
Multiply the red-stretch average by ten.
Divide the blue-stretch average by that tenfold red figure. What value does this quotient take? 0.0996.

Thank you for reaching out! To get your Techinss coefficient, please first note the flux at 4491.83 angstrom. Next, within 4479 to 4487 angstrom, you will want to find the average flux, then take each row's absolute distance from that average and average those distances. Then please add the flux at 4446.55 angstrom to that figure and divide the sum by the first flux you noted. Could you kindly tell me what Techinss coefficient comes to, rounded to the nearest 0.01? 1.13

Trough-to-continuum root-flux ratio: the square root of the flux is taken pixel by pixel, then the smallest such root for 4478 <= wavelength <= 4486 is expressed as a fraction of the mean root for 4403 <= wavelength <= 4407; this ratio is 1.00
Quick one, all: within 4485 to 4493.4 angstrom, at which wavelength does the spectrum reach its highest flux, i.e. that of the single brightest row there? 4485.63 angstrom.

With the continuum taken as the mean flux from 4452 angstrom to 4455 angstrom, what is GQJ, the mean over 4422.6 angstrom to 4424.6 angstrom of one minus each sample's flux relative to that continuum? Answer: 0.20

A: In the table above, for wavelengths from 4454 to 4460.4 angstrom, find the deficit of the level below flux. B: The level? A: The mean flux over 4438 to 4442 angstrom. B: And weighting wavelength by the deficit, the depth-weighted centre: 4456.8 angstrom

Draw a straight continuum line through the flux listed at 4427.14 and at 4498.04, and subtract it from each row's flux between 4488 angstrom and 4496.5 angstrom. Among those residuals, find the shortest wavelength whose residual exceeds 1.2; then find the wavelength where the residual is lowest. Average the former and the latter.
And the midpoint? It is 4491.3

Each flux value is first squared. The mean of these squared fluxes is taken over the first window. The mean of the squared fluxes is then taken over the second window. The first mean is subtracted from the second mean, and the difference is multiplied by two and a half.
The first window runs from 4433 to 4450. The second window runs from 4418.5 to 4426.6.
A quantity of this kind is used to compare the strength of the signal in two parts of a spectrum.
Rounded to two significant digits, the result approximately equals -60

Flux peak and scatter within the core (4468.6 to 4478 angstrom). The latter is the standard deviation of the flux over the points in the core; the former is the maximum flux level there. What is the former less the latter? 12.3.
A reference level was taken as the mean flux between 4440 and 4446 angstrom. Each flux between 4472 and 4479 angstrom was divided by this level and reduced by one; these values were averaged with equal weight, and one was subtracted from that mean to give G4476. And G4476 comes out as -1.02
